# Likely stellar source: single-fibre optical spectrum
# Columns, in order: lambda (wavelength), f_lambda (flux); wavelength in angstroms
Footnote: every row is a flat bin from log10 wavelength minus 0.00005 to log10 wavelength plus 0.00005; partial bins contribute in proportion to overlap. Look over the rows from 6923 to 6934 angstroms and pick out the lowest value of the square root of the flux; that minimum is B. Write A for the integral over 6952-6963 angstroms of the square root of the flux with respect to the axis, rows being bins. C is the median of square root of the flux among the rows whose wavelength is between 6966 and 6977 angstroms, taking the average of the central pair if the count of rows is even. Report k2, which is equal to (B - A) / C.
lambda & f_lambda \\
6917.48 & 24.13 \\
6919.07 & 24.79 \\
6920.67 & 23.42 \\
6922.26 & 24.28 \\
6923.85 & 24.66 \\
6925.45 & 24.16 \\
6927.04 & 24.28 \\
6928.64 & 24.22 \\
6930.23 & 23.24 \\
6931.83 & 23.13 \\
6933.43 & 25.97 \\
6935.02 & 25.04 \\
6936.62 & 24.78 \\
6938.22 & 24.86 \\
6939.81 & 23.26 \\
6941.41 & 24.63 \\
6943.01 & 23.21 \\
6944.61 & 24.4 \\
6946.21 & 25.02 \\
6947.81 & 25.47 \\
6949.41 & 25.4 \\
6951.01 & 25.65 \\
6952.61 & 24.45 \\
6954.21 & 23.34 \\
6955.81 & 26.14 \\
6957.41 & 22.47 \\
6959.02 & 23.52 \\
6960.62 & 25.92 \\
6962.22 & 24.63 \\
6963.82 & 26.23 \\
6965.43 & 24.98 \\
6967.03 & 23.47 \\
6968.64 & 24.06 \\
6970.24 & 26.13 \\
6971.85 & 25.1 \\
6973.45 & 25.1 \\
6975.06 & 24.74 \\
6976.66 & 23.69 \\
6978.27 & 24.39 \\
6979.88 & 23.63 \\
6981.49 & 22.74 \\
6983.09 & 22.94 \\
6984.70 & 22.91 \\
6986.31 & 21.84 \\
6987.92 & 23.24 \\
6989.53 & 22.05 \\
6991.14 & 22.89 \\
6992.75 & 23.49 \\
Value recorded -9.94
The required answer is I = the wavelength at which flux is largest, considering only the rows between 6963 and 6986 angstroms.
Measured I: 6963.82 angstroms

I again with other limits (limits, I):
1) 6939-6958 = 6955.81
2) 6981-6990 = 6987.92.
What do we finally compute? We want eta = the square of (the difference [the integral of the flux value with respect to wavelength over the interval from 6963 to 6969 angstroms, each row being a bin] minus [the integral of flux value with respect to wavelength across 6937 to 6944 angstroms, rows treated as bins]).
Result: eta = 403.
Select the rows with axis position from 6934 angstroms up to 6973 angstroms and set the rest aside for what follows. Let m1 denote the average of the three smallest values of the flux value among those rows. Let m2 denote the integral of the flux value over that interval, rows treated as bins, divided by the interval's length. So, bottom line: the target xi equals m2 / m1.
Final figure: 1.07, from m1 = 23.0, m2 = 24.7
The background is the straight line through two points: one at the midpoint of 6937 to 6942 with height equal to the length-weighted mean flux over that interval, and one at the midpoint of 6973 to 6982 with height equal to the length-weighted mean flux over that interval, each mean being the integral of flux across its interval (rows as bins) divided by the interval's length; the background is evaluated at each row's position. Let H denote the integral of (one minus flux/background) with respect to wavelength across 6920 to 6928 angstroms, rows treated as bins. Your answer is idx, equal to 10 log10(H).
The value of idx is -11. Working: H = 0.08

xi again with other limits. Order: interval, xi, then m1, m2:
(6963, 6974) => 1.03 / 24.2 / 25.0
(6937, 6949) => 1.04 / 23.6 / 24.5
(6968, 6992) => 1.07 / 22.2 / 23.7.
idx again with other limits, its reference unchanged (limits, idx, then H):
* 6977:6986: -6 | 0.28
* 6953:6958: -17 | 0.02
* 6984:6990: -4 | 0.36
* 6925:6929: -16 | 0.03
